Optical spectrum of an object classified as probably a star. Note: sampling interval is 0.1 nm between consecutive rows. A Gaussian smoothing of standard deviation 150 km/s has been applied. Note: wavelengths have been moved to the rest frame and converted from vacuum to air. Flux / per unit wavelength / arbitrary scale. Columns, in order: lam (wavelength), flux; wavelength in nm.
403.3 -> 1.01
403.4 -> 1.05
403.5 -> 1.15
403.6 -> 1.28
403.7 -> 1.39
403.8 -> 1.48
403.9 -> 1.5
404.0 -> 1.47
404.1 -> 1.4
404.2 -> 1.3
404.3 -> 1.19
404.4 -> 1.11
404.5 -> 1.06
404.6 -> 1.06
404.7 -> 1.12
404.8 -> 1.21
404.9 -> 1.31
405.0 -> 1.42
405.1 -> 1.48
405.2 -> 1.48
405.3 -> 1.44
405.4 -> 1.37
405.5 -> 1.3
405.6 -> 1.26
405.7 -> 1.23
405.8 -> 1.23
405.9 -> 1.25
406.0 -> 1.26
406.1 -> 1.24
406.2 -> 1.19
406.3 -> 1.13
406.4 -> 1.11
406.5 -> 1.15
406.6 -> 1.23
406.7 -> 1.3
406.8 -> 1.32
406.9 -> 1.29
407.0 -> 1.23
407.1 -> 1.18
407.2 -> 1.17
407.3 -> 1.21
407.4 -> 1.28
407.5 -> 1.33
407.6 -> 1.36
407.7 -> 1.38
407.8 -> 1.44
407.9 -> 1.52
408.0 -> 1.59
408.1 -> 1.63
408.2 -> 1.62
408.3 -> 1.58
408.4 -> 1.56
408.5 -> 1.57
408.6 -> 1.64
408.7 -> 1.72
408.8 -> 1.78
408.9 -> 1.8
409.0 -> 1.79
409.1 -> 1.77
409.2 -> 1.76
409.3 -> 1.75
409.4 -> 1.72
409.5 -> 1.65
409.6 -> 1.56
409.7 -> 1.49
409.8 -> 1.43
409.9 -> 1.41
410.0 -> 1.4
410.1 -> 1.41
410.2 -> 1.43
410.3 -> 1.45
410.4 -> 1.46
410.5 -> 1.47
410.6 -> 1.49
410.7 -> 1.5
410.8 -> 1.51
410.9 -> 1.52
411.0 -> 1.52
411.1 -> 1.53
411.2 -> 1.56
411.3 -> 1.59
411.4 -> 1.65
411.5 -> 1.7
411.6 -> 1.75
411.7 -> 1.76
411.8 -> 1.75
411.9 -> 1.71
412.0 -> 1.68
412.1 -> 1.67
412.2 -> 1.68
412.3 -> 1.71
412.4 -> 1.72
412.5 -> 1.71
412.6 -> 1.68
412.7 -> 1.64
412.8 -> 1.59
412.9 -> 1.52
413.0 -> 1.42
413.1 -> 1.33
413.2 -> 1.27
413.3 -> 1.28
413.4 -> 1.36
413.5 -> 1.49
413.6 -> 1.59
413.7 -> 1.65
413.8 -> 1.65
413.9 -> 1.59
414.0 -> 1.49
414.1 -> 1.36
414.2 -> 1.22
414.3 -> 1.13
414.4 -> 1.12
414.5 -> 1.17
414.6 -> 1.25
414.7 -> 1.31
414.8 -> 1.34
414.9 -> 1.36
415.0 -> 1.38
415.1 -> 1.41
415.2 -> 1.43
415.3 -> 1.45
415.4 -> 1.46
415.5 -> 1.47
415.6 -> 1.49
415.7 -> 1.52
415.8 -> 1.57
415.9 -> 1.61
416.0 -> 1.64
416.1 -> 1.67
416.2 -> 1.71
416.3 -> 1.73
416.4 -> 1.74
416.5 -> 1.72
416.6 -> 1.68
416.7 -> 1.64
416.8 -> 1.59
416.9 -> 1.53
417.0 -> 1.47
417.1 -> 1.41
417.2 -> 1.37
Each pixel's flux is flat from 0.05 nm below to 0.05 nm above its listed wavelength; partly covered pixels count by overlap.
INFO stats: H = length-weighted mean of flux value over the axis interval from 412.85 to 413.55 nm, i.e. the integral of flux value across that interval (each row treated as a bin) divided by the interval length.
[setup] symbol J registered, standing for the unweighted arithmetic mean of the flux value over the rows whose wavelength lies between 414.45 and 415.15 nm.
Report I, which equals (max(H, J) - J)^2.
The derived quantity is 0.004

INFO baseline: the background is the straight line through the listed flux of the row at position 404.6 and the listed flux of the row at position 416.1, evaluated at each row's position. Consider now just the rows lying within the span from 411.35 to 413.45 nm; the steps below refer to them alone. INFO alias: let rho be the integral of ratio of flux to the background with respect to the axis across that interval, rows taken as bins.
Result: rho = 2.28 nm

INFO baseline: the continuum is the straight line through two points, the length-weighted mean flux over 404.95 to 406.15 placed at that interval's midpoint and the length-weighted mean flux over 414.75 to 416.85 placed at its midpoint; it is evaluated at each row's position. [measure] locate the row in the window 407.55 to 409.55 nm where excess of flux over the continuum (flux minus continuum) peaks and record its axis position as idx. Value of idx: 408.9 nm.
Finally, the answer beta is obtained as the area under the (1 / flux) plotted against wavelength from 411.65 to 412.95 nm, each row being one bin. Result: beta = 0.78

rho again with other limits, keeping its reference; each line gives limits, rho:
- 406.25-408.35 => 2.33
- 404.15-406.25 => 2.43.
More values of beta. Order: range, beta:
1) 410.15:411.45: 0.86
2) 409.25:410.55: 0.87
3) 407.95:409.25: 0.78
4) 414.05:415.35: 1.01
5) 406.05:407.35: 1.08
